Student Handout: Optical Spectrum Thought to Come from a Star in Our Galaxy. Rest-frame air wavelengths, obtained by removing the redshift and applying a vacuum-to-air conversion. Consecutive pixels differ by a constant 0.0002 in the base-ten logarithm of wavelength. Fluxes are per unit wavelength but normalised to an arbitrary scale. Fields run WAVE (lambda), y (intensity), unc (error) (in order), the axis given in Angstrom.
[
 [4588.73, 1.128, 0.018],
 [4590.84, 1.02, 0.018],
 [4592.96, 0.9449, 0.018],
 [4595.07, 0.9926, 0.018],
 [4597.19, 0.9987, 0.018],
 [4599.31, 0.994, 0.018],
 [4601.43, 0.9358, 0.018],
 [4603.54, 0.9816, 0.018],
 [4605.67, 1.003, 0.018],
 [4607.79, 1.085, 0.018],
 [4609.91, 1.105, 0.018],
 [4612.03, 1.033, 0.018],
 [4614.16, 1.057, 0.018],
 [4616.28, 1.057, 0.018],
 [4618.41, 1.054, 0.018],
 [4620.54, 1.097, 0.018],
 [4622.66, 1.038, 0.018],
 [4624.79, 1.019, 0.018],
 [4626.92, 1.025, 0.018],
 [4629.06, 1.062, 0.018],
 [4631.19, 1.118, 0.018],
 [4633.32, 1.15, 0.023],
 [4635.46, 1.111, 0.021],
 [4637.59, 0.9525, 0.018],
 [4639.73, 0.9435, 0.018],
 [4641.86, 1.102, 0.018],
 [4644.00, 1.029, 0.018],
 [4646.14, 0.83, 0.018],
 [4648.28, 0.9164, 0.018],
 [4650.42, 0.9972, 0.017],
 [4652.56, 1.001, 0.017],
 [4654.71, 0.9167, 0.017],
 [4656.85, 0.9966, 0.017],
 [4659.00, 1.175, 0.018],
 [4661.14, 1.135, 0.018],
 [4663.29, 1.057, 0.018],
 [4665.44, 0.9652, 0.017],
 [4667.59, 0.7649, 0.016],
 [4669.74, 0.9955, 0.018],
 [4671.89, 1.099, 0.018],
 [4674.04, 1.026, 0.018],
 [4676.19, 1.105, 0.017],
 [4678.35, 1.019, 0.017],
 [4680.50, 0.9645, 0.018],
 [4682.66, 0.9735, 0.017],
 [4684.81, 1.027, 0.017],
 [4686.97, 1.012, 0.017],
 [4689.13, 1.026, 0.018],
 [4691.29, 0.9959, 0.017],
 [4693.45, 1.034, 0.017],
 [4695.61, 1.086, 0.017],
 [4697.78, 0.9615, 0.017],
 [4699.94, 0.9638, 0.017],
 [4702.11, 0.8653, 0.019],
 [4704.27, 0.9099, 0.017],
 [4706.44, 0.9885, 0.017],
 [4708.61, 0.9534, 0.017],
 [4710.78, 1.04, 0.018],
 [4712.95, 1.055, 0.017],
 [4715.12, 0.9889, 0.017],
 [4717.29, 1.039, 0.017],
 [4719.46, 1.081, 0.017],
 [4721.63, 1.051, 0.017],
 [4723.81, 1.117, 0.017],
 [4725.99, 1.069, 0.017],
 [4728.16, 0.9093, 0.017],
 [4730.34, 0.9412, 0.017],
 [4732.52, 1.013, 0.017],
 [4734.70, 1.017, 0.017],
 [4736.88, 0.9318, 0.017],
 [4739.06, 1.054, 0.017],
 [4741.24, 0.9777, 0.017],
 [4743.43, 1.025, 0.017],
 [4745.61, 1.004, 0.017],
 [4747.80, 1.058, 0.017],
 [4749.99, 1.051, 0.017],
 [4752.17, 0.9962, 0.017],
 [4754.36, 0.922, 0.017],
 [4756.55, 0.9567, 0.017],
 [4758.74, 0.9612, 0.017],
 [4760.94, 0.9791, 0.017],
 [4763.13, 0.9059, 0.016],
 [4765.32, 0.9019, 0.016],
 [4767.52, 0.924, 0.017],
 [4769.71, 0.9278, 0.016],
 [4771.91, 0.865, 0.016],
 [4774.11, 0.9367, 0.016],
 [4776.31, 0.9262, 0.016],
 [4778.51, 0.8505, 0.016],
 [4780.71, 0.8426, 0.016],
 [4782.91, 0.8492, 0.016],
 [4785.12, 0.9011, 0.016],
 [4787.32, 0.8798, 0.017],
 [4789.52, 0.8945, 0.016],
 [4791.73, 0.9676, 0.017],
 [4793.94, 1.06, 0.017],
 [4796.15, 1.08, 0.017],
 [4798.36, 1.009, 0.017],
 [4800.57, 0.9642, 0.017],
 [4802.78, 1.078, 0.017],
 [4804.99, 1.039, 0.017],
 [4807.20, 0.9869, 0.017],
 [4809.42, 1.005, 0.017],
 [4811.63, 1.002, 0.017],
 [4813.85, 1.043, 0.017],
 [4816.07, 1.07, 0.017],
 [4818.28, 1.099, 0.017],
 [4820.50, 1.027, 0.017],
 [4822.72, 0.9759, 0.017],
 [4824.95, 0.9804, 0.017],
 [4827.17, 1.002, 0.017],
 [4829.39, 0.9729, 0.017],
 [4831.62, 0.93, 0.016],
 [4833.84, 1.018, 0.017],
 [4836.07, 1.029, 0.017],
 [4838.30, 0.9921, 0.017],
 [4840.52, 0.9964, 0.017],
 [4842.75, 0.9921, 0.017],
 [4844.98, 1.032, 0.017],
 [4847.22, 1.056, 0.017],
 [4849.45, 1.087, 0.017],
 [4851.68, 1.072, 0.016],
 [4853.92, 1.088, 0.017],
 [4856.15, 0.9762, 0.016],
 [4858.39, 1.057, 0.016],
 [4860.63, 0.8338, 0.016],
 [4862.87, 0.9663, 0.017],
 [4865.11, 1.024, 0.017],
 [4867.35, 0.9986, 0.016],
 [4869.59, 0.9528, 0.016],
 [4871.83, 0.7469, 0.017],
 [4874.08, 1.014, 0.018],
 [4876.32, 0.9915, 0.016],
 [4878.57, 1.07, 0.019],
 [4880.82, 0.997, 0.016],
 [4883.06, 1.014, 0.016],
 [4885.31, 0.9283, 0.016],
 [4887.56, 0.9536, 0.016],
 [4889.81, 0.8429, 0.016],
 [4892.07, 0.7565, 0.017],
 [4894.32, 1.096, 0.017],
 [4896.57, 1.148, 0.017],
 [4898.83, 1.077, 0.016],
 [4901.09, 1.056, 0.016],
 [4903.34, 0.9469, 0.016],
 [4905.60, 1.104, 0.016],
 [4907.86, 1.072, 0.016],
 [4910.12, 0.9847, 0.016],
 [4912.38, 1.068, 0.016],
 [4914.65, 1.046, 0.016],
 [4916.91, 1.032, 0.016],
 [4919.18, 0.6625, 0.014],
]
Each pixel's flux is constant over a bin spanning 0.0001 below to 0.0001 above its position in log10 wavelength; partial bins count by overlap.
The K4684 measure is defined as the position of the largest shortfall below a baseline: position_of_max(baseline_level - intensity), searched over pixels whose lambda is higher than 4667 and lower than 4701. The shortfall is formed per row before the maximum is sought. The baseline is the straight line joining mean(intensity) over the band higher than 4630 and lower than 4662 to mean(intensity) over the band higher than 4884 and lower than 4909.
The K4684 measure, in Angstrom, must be 4667.59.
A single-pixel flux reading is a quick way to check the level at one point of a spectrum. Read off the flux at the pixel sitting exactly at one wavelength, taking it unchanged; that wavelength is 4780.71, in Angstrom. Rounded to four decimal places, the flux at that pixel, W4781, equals 0.8426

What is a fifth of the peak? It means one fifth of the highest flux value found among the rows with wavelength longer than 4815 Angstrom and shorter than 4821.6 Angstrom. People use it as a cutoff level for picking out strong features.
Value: 0.220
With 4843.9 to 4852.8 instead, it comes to 0.217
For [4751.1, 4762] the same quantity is 0.199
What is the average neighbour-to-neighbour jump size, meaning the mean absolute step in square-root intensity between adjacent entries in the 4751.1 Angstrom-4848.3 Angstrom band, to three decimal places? 0.019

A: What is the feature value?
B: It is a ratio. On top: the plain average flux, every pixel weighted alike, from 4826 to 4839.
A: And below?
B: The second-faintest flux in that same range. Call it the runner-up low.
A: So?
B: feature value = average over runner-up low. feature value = 1.02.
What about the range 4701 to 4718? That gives 1.08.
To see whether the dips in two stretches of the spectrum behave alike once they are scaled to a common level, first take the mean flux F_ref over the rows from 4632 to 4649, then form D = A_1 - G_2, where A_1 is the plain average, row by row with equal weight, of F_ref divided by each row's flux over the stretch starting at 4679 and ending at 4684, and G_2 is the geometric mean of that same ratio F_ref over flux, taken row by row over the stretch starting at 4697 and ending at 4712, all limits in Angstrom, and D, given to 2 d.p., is -0.02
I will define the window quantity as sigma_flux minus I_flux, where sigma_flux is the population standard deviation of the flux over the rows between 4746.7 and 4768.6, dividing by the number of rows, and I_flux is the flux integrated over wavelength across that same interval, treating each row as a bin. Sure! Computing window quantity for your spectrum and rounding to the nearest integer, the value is -21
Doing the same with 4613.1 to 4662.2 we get -51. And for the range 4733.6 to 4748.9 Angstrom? -15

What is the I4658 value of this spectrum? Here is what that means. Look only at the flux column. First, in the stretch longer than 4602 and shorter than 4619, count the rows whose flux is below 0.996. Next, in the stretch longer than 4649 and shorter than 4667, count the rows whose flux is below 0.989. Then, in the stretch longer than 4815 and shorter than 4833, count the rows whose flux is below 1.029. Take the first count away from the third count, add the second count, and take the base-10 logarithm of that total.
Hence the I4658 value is 0.85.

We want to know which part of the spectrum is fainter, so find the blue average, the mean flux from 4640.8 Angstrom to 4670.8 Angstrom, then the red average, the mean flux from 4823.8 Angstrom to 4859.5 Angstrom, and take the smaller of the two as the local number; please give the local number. 0.99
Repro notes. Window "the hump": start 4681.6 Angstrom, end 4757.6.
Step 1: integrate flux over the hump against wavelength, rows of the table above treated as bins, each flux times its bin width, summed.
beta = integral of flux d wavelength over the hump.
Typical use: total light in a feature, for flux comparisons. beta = 76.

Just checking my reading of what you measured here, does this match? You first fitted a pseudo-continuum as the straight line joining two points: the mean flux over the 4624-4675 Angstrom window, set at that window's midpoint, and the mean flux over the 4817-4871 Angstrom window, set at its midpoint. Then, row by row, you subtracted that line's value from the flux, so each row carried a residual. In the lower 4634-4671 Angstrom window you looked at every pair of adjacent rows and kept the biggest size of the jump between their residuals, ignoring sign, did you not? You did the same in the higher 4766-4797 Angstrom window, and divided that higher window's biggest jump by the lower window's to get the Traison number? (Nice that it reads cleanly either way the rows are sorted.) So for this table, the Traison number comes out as 0.40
